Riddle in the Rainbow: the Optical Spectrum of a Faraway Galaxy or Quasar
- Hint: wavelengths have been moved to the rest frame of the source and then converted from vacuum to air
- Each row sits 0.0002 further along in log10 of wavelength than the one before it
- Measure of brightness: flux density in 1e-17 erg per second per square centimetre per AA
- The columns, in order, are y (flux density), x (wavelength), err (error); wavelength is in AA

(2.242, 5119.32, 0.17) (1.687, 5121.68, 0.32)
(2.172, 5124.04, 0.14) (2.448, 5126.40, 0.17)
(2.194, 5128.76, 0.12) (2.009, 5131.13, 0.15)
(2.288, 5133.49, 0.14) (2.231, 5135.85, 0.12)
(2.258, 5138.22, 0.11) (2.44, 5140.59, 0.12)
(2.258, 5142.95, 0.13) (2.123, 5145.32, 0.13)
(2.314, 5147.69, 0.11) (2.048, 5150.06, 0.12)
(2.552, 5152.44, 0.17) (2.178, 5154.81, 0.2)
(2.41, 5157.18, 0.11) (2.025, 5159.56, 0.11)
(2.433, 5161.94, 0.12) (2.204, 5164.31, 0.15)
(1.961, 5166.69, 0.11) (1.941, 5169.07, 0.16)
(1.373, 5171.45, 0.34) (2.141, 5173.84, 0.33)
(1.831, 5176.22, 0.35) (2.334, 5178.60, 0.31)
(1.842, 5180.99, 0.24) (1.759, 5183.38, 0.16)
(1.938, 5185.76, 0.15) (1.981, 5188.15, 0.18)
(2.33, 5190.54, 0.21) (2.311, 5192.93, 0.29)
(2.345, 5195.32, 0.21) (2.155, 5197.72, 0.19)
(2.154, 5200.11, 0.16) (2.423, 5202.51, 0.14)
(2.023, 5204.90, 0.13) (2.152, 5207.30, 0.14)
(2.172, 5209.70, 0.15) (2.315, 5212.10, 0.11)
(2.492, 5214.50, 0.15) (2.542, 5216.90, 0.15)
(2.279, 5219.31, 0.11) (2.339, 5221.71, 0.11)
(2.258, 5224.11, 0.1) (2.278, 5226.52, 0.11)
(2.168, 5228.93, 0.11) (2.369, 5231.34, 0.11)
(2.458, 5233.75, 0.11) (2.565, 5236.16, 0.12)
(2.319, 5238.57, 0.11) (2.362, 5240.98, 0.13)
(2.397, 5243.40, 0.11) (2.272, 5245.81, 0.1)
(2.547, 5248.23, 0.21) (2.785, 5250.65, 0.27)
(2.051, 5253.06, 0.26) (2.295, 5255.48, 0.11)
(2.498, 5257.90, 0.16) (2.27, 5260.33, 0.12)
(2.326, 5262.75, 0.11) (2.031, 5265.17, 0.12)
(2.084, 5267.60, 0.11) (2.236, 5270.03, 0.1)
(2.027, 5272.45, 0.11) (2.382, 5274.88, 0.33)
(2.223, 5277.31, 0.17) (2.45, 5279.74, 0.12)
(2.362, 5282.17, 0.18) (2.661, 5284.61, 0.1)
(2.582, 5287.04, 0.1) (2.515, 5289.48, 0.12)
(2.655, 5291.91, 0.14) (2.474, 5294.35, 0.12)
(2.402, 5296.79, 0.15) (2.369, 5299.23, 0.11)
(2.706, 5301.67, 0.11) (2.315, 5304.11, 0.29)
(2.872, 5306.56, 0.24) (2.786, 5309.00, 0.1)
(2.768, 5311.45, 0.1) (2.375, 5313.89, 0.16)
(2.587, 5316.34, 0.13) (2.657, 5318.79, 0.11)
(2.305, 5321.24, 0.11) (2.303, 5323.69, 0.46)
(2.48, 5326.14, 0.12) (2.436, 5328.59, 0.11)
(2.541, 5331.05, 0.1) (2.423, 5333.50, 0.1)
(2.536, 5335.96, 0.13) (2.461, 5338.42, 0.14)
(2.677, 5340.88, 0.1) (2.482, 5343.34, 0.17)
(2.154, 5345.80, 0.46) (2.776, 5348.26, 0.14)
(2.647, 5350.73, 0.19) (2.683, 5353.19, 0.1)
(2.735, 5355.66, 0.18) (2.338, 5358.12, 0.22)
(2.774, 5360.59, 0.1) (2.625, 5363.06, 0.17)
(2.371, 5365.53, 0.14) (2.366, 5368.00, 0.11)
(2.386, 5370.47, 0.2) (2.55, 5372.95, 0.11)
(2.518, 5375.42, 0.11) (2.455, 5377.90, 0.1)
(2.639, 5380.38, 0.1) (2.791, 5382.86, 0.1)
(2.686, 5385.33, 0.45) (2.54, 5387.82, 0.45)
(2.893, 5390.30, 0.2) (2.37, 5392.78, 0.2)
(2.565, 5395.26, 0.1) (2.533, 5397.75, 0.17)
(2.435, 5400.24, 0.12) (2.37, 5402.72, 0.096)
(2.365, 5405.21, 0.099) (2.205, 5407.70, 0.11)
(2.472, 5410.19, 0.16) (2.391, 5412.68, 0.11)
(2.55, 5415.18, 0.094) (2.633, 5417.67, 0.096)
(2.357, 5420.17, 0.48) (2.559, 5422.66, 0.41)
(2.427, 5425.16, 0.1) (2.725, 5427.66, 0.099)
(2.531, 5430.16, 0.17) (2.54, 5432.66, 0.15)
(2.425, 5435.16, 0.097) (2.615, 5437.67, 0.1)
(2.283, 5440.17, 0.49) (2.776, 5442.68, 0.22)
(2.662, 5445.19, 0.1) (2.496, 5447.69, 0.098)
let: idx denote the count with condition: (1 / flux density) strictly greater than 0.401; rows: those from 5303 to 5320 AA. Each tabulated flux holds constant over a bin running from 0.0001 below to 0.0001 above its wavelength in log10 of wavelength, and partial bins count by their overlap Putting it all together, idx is 2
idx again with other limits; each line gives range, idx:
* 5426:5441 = 2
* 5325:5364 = 7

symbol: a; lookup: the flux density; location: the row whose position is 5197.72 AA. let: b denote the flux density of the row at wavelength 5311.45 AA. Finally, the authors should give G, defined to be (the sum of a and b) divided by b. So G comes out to 1.78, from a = 2.155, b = 2.768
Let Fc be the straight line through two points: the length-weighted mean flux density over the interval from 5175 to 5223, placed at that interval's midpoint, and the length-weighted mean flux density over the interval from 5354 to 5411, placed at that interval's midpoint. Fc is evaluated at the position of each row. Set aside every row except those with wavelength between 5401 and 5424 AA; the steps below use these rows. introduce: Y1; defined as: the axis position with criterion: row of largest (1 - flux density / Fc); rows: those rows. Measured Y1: 5407.70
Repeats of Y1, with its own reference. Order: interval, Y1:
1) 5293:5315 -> 5304.11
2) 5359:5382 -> 5368.00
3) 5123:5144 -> 5131.13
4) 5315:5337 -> 5323.69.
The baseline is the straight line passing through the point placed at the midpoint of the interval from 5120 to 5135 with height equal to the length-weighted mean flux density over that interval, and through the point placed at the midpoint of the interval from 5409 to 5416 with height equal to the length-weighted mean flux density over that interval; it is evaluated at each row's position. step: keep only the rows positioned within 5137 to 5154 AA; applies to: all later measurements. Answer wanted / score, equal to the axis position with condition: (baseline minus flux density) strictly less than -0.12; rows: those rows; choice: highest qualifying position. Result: 5152.44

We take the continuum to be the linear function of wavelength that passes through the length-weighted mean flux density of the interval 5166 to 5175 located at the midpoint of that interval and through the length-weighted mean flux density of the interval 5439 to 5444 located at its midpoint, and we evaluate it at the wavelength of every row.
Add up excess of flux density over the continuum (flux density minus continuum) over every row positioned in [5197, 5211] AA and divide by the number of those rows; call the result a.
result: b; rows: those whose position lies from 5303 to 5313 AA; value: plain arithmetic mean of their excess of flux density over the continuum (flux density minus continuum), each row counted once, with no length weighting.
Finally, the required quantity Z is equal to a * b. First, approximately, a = 0.25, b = 0.492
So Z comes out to 0.12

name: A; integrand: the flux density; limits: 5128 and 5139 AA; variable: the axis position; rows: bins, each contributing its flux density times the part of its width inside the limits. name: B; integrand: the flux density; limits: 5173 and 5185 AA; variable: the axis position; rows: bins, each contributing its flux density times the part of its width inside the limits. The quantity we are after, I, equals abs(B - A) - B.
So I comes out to -23.3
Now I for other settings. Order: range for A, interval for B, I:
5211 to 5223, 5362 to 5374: -28.7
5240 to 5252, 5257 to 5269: -24.0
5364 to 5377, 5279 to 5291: -28.7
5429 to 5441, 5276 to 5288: -29.0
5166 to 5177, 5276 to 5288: -20.3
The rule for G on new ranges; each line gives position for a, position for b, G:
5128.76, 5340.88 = 1.82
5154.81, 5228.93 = 2.00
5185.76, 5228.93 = 1.89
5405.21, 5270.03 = 2.06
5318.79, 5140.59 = 2.09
